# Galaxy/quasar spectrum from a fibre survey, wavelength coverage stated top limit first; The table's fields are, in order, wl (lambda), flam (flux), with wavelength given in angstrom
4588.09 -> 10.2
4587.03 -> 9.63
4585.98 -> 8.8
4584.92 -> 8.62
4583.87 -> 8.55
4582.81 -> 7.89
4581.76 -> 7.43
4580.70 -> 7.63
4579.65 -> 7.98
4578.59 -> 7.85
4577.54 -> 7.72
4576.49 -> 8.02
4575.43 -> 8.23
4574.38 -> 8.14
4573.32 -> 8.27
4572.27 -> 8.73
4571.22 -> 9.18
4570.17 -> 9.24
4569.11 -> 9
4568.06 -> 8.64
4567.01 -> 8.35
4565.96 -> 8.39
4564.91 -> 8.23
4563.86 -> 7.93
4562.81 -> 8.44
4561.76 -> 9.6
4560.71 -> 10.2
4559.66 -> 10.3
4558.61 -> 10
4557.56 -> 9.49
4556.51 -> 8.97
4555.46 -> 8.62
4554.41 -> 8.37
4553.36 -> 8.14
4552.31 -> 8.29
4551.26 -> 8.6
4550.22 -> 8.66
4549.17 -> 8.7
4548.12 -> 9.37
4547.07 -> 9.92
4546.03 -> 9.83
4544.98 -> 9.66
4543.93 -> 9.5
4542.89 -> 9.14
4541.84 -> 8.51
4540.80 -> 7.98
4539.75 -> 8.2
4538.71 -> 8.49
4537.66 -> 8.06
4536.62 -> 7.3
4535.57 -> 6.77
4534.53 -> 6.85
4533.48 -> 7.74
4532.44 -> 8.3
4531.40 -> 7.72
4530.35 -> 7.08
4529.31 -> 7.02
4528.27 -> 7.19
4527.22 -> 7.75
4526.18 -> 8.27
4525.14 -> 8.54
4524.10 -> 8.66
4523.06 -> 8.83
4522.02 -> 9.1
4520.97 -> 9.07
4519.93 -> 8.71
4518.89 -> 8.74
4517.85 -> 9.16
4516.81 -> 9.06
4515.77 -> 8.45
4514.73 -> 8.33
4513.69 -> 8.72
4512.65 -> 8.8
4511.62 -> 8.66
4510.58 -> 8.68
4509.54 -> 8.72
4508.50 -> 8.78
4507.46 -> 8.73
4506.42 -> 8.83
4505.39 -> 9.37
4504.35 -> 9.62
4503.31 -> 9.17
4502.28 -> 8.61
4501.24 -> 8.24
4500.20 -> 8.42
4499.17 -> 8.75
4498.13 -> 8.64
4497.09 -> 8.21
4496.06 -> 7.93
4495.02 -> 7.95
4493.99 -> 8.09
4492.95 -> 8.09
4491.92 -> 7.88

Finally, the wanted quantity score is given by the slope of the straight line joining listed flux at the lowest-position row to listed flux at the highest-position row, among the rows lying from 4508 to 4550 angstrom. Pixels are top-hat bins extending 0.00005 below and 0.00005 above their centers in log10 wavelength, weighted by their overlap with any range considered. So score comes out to -0.002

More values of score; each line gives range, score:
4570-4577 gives -0.193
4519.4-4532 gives -0.086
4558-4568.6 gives -0.144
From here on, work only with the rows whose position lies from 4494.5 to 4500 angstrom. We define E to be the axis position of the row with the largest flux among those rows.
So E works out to 4499.17 angstrom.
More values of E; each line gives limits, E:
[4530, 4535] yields 4532.44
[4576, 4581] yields 4576.49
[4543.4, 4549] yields 4547.07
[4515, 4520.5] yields 4517.85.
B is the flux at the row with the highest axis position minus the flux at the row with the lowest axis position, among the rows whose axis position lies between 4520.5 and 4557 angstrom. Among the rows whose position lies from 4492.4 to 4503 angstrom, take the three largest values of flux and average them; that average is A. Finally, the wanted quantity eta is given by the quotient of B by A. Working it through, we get -0.01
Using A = 8.67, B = -0.1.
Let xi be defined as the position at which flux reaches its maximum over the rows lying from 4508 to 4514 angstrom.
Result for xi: 4512.65 angstrom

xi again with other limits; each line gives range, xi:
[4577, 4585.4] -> 4584.92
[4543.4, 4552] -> 4547.07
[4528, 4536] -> 4532.44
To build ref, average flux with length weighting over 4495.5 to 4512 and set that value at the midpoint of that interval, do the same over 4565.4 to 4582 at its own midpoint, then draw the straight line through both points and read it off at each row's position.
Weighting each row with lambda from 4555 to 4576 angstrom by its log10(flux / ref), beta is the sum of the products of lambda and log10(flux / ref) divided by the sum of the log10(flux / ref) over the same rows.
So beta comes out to 4562.0 angstrom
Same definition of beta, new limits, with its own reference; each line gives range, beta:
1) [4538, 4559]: 4550.6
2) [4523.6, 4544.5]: 4531.3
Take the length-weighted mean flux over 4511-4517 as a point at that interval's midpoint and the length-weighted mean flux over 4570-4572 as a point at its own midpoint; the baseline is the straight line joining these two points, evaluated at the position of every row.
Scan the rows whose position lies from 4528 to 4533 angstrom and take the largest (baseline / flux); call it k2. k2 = 1.25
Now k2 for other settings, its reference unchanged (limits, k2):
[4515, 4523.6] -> 1.03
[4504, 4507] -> 0.97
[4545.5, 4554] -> 1.11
